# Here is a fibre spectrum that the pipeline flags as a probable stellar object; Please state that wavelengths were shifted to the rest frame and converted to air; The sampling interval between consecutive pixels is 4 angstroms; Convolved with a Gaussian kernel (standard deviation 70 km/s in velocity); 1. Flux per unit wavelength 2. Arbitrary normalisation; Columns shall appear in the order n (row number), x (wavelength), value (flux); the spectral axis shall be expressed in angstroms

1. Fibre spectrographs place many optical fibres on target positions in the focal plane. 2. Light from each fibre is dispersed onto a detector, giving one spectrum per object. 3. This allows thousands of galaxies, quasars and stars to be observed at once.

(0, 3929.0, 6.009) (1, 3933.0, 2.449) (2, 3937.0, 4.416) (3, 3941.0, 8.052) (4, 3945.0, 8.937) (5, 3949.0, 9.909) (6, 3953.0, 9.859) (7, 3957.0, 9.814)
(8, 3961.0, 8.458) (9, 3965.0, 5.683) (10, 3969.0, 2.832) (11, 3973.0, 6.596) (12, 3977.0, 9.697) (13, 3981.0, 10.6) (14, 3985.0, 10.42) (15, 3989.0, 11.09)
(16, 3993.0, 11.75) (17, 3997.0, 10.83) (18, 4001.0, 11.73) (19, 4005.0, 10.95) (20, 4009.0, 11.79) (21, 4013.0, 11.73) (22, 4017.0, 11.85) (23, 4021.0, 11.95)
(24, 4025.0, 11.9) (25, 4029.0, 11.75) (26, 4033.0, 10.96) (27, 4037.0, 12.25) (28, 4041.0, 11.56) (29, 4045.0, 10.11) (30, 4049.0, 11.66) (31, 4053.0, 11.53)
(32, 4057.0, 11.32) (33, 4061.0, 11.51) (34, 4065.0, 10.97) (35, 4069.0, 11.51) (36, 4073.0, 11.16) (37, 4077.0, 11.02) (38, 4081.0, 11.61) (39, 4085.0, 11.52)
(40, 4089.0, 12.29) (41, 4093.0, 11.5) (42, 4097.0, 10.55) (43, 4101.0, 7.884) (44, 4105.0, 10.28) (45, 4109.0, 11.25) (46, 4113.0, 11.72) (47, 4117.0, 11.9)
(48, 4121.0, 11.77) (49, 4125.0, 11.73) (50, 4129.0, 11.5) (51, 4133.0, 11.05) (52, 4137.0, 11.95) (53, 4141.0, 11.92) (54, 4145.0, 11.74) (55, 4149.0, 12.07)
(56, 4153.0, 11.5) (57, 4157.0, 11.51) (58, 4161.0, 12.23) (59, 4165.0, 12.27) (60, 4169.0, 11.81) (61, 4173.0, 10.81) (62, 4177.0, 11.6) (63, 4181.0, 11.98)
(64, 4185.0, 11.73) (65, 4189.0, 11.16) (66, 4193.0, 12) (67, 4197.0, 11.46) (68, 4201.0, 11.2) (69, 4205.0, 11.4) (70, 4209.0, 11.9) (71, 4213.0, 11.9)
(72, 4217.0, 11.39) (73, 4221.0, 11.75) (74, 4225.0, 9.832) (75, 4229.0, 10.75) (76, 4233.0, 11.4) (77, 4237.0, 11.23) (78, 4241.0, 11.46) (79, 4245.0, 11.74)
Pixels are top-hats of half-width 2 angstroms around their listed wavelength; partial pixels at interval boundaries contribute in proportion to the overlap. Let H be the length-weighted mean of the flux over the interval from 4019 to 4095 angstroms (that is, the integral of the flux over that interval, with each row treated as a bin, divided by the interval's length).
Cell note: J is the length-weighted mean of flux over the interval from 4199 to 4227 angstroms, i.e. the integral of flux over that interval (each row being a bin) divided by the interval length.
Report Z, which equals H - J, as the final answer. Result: 0.1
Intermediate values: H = 11.5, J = 11.3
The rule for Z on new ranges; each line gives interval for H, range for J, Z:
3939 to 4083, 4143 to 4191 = -1.3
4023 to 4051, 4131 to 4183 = -0.3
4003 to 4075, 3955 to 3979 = 4.3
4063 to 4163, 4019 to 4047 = -0.1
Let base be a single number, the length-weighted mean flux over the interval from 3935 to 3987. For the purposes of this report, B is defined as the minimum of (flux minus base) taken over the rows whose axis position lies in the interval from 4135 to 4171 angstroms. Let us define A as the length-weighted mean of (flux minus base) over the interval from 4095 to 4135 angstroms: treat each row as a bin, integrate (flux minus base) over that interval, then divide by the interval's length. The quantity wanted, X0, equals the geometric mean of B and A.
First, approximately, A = 2.87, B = 3.4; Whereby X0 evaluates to 3.1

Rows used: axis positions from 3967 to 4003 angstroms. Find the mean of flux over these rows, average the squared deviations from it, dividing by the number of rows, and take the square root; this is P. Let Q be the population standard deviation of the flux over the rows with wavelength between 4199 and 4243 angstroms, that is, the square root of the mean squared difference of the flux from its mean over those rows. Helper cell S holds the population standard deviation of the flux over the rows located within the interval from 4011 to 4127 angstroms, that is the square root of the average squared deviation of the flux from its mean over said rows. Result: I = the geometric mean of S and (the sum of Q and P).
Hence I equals 1.66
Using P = 2.8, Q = 0.56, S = 0.83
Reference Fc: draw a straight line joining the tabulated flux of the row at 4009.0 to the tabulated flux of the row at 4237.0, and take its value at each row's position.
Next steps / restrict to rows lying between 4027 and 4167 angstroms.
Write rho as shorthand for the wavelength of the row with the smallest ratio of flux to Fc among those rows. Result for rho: 4101.0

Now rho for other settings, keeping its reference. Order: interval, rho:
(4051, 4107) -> 4101.0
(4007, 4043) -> 4033.0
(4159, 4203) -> 4173.0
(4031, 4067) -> 4045.0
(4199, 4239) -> 4225.0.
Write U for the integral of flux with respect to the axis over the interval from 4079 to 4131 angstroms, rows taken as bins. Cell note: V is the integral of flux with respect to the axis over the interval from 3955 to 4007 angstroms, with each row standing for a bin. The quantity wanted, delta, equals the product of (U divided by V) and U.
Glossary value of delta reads 703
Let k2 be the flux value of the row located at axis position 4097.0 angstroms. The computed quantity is 10.55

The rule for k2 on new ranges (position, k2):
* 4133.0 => 11.05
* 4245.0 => 11.74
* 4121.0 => 11.77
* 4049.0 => 11.66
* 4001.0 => 11.73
